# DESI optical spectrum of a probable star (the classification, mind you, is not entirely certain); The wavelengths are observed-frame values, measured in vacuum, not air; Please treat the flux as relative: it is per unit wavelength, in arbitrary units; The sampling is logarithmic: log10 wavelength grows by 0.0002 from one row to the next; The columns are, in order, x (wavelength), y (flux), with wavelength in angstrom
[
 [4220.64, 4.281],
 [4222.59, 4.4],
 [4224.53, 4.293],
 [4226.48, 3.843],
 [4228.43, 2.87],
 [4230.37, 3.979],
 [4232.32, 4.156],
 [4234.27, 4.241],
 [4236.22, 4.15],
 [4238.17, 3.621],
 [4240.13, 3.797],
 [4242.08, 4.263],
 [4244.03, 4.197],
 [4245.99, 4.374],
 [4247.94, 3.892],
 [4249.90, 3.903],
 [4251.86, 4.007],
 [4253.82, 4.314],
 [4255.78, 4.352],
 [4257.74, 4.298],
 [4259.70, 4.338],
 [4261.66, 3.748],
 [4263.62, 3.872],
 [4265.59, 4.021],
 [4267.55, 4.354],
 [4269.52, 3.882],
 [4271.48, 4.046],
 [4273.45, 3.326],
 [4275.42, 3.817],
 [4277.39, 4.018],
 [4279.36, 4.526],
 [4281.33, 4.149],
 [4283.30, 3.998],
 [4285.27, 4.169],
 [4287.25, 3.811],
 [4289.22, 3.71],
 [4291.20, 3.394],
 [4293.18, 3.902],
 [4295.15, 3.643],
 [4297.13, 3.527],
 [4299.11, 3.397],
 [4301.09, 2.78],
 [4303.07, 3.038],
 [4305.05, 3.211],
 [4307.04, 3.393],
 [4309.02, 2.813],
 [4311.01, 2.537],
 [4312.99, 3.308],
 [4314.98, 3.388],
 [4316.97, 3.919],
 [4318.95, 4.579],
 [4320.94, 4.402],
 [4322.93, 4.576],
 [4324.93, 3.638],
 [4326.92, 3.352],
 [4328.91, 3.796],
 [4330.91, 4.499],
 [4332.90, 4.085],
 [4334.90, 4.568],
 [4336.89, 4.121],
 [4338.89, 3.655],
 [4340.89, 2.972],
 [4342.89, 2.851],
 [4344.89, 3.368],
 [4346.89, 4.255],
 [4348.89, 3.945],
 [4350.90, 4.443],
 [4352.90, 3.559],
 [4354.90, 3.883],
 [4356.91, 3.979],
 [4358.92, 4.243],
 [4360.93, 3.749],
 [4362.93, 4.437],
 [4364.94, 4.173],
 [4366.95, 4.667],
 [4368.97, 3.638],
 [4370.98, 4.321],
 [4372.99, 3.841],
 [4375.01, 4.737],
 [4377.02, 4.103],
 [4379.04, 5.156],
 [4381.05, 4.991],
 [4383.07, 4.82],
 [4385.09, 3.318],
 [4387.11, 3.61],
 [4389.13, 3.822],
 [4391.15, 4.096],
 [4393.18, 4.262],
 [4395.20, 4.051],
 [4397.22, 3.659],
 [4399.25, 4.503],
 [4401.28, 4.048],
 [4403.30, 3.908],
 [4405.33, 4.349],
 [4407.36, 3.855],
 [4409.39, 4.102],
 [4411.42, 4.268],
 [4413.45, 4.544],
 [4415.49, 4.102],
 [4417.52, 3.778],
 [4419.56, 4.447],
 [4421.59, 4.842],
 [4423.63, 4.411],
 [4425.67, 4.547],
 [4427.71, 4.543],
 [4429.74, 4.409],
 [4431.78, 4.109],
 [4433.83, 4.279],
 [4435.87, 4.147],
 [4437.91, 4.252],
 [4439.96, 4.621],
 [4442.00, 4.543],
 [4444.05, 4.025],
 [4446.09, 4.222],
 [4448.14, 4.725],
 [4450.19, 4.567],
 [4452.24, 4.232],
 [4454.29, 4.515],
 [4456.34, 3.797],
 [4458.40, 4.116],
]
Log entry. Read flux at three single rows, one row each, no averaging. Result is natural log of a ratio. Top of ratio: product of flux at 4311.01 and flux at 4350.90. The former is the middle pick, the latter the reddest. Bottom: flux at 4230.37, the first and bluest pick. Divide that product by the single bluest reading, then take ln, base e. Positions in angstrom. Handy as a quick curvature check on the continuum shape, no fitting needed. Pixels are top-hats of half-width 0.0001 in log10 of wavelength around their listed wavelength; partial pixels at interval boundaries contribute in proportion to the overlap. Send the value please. 1.04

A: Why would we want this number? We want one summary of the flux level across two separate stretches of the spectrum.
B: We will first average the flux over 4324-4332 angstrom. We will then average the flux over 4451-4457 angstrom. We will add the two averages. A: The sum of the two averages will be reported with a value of 8.0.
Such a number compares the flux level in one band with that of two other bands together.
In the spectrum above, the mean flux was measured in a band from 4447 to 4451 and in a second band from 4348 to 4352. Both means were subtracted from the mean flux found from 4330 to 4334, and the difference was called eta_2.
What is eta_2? -4.5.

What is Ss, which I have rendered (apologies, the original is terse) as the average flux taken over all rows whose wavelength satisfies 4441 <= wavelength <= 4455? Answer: 4.40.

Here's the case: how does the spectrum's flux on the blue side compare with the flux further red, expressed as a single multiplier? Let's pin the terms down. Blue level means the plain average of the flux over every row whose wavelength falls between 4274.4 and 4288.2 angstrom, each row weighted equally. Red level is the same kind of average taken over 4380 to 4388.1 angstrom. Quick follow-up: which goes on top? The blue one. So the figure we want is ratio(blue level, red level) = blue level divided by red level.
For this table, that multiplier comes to 0.97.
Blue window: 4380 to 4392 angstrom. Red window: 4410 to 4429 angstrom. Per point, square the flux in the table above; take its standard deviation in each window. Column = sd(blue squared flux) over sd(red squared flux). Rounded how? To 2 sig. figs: 2.1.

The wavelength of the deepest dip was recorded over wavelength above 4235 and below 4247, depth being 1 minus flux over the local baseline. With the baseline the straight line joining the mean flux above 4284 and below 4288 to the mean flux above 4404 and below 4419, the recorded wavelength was 4238.17 angstrom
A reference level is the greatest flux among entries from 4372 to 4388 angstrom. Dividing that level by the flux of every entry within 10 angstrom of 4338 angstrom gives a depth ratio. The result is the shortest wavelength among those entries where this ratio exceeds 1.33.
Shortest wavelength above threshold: 4328.91 angstrom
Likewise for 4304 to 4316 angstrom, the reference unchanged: 4305.05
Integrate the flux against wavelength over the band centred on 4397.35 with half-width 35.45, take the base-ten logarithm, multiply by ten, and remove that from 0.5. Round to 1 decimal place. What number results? -24.3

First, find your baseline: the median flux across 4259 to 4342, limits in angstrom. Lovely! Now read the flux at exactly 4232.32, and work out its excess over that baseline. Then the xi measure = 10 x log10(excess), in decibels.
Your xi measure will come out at -4.7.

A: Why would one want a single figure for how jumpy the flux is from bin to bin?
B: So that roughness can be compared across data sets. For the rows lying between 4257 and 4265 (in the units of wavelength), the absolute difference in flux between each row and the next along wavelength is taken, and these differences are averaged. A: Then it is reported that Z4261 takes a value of 0.25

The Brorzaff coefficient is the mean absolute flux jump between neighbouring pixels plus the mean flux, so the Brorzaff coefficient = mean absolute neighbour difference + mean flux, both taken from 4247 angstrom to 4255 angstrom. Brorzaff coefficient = 4.2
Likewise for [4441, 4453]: 4.7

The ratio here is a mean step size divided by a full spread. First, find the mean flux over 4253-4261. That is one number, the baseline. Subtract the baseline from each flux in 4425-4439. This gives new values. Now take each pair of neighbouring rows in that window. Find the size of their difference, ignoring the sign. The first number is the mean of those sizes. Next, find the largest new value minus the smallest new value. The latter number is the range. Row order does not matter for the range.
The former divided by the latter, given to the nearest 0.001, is 0.322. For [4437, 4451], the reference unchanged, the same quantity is 0.434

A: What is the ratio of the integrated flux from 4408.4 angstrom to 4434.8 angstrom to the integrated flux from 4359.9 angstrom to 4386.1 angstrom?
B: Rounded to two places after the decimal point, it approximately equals 1.02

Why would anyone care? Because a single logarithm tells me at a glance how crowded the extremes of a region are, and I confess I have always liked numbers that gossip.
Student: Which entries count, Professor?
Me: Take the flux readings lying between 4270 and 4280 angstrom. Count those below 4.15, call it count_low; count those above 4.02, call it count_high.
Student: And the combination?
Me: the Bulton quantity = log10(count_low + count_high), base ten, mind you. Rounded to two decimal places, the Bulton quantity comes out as 0.78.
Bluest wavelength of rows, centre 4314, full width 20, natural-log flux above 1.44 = 4318.95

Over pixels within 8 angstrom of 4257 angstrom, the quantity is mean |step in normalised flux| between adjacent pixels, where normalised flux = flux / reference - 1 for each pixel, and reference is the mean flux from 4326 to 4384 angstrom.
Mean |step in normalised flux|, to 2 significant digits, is 0.044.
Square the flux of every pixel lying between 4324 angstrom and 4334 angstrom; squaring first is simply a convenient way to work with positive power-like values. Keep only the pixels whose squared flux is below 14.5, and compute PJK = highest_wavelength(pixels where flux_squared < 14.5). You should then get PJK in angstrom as 4328.91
